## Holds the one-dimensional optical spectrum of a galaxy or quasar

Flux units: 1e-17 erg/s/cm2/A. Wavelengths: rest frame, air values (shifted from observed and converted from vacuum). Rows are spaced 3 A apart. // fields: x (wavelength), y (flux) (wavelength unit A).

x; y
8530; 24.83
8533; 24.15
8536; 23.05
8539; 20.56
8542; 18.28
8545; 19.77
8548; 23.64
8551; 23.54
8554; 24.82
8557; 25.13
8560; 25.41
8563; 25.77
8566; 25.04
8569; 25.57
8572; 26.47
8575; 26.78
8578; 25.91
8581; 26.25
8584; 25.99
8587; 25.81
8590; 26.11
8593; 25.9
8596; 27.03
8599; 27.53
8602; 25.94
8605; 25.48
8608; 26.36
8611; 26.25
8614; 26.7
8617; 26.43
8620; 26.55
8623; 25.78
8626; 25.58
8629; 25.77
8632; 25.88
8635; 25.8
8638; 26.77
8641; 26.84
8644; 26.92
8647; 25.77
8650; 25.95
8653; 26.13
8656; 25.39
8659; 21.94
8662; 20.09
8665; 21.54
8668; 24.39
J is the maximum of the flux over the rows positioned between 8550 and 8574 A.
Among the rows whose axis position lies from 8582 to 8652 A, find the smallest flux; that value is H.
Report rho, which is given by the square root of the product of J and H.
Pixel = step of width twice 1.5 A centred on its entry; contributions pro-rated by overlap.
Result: 26.0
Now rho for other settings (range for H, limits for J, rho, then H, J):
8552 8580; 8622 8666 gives 25.8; 24.82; 26.92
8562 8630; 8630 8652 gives 26.0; 25.04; 26.92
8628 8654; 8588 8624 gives 26.6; 25.77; 27.53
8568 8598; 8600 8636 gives 26.1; 25.57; 26.7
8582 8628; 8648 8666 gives 25.8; 25.48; 26.13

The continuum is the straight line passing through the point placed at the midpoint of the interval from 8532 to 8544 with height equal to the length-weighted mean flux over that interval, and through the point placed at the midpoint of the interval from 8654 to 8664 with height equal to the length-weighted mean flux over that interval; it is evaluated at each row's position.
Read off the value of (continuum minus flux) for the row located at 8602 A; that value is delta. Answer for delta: -3.9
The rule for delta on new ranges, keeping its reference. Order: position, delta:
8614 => -4.6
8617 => -4.3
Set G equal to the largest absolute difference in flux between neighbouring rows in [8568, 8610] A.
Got 1.6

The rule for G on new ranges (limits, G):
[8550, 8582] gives 1.3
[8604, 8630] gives 0.9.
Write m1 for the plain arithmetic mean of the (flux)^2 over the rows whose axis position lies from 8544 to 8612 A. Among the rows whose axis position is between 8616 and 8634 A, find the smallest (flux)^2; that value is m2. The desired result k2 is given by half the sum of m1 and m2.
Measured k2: 653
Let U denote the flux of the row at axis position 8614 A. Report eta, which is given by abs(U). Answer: 26.7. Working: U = 26.7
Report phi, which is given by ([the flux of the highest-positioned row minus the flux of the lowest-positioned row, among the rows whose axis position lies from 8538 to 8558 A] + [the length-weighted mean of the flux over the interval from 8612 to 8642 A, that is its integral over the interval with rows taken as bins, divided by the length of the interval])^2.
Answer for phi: 947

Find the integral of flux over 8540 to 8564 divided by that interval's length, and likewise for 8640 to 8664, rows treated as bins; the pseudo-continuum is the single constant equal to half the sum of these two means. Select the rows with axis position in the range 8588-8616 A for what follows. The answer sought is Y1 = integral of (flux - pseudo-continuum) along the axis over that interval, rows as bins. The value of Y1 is 67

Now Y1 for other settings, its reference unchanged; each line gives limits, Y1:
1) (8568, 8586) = 39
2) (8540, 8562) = -23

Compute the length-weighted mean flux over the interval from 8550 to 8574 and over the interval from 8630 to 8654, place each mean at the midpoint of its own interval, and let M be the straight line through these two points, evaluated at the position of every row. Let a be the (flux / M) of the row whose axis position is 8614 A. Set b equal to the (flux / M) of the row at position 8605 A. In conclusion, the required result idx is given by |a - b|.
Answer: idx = 0.04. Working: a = 1.030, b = 0.99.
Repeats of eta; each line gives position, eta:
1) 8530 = 24.8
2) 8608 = 26.4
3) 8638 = 26.8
